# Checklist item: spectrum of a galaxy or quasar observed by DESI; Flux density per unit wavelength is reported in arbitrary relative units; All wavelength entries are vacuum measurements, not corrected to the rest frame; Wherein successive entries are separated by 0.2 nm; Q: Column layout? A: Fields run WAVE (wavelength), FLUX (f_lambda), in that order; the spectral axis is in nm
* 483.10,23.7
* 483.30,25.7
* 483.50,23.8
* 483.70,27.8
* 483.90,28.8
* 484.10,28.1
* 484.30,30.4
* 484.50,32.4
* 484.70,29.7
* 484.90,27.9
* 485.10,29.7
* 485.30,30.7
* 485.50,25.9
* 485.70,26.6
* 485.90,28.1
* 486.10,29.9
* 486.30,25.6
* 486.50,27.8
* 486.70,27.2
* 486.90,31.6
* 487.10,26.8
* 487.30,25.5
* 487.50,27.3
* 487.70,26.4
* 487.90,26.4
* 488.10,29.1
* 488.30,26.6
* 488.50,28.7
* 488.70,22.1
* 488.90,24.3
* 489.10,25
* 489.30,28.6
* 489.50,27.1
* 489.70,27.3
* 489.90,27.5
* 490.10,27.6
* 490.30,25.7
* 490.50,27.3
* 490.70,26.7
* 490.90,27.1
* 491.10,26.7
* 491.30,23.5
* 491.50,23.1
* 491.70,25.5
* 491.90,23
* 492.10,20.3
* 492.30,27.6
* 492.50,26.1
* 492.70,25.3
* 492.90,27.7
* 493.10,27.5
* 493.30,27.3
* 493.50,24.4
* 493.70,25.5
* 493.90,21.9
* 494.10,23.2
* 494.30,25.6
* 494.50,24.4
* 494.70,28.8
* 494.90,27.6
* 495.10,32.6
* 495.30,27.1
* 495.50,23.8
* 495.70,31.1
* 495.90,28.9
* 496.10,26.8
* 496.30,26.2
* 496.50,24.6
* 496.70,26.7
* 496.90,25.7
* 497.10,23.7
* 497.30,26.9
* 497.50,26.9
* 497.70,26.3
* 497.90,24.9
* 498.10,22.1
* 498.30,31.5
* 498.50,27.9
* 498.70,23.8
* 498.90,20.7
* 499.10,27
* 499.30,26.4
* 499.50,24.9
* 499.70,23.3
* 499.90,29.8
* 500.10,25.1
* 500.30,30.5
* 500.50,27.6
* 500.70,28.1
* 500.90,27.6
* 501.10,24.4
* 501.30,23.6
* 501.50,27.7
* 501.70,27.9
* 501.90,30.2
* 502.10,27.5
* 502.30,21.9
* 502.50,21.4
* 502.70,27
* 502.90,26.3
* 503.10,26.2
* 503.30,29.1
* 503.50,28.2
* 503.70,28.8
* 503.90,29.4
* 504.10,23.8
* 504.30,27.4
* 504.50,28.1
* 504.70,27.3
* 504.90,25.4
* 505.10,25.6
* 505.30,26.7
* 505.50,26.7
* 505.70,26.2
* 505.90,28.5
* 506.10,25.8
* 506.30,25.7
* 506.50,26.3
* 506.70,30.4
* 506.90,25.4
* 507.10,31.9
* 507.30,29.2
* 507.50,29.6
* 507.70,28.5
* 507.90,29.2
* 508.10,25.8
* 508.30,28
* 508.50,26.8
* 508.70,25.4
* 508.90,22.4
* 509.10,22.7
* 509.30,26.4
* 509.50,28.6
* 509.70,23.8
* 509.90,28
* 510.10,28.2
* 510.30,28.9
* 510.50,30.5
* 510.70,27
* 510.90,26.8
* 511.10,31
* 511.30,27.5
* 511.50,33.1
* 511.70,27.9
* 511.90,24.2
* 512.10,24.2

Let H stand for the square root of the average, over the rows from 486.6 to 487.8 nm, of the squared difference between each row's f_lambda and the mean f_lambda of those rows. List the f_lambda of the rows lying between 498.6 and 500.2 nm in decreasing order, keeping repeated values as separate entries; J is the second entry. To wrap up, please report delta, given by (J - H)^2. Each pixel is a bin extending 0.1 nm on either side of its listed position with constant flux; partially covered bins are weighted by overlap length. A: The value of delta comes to 628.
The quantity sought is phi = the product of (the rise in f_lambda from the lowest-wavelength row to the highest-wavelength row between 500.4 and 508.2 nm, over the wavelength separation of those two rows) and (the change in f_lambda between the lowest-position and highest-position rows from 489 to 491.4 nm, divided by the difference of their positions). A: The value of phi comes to 0.2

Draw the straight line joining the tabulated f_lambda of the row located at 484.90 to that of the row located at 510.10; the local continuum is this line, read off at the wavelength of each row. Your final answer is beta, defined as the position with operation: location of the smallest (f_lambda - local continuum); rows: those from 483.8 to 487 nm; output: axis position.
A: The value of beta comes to 486.30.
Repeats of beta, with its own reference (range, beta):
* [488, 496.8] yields 492.10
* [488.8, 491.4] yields 491.30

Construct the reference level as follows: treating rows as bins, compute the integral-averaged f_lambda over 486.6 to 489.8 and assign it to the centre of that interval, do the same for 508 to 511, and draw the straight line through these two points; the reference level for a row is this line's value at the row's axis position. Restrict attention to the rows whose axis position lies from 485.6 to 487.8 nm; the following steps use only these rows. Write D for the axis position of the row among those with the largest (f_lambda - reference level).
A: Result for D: 486.90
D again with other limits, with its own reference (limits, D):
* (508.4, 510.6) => 510.50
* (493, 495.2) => 495.10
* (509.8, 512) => 511.50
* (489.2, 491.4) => 489.30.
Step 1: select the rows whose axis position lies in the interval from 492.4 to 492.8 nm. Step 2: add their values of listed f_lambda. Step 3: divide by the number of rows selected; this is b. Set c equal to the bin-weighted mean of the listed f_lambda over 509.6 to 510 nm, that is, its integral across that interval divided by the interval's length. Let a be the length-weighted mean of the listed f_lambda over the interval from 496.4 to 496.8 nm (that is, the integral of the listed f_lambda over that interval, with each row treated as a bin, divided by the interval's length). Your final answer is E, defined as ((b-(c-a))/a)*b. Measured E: 25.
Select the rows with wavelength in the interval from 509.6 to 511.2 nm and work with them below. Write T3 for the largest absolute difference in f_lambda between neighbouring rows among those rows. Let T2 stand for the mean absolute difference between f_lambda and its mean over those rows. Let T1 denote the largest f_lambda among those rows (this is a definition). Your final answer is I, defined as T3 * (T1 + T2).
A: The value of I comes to 137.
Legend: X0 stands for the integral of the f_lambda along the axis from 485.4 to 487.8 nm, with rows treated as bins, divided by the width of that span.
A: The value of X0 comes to 27.4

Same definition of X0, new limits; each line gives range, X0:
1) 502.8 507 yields 27.0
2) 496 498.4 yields 26.0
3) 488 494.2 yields 25.8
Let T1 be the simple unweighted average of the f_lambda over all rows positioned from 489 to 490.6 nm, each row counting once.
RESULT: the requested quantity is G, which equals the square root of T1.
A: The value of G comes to 5.20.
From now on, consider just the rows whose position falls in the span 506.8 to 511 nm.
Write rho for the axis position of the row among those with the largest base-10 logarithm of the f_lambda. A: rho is 507.10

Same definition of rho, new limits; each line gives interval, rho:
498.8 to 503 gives 500.30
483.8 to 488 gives 484.50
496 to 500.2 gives 498.30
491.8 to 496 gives 495.10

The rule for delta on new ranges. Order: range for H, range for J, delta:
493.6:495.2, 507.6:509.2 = 641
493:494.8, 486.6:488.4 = 730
